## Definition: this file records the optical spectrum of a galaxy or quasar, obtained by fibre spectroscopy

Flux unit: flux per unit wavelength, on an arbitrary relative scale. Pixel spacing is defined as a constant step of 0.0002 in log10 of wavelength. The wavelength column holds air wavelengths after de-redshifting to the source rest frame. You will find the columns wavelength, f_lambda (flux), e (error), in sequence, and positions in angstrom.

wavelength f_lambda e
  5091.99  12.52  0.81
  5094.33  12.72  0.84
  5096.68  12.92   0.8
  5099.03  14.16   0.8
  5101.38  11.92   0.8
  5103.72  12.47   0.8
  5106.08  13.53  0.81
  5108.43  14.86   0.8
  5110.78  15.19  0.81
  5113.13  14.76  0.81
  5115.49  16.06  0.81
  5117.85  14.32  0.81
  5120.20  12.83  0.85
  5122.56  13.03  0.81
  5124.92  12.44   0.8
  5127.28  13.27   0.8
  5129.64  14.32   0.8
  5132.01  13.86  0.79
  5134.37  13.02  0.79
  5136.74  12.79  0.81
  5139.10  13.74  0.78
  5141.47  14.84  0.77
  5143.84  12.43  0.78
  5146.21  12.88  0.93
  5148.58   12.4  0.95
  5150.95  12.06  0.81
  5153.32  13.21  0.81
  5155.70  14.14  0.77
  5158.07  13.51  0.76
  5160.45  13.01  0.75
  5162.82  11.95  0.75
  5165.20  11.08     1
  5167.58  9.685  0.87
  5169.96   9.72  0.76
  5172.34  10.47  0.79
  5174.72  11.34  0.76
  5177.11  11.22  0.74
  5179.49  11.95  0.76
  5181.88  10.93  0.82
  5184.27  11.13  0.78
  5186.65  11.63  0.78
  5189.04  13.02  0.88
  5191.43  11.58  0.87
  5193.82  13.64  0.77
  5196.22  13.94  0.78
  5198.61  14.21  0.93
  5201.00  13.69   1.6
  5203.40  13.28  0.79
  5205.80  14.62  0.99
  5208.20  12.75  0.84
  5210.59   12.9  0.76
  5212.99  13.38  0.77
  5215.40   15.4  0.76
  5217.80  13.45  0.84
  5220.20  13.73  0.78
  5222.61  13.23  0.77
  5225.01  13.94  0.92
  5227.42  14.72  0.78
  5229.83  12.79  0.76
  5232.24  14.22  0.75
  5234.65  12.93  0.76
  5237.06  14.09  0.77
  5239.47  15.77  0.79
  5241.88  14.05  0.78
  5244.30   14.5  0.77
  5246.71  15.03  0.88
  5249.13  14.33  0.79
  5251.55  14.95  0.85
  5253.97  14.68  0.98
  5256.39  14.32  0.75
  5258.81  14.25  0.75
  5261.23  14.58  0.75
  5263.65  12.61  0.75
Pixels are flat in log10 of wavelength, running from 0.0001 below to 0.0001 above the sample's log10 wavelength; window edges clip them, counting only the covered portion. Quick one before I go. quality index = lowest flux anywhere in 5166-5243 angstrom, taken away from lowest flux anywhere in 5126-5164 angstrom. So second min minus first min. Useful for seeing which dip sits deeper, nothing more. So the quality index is 2.3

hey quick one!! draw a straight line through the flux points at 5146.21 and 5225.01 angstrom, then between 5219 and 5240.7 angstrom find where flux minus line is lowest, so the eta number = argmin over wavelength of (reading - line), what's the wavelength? 5229.83 angstrom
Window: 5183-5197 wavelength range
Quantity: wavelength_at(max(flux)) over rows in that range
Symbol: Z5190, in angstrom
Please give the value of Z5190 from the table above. 5196.22 angstrom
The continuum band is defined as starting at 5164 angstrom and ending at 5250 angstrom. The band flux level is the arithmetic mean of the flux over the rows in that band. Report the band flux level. 13.0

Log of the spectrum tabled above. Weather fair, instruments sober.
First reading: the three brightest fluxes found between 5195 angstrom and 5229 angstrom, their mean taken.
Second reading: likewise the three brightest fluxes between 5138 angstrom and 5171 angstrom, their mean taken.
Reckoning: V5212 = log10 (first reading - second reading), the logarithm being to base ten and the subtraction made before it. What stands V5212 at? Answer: -0.17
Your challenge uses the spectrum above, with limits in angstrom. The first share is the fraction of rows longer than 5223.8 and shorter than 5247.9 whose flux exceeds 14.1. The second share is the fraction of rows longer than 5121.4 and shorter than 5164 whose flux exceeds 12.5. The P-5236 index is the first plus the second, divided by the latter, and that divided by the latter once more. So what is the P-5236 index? 2.3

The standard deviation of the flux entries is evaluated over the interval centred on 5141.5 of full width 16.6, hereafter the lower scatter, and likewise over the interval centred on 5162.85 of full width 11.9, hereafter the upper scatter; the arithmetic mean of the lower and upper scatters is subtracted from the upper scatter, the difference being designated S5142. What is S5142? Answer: 0.3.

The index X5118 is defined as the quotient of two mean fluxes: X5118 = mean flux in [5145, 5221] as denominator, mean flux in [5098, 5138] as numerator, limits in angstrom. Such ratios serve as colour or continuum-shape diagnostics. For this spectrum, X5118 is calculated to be 1.09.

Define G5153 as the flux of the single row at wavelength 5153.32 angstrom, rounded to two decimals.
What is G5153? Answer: 13.21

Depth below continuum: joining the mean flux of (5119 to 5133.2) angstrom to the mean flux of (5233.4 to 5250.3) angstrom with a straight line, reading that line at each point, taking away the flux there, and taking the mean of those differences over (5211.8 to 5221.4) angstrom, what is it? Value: 0.16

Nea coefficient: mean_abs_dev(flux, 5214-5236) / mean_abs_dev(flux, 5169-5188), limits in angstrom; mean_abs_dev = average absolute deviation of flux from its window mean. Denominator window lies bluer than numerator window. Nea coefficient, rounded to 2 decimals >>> 1.31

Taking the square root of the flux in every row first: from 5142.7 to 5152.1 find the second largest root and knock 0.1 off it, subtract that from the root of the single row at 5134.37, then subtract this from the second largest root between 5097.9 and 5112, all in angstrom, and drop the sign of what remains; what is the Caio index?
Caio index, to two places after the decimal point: 3.67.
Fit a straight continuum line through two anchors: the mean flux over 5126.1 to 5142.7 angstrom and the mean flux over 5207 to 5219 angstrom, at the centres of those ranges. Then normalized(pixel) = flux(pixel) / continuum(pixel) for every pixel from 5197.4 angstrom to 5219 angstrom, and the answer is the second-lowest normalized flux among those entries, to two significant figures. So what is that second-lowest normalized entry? 0.95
